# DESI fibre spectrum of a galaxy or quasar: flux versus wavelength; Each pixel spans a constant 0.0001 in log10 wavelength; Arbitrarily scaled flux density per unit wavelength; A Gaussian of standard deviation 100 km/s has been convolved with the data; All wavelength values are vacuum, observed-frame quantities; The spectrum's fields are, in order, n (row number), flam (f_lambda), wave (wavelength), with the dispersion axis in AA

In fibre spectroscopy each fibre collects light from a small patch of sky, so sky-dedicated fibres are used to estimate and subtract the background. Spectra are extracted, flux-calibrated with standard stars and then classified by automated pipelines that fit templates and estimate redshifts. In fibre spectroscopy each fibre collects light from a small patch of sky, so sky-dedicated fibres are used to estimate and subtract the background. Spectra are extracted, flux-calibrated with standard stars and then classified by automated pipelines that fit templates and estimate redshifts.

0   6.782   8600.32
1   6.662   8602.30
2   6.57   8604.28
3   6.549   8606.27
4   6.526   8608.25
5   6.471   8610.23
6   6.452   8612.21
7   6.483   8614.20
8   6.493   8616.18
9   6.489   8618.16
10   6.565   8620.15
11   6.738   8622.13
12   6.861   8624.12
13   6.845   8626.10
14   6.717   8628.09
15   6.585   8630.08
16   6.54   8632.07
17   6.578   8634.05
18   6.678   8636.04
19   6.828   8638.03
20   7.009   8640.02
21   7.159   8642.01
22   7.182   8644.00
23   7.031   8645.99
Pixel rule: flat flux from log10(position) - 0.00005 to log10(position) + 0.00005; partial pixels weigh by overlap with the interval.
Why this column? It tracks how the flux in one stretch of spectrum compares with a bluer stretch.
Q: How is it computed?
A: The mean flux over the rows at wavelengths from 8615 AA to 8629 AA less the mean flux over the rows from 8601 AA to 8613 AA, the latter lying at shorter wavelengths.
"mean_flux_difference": 0.13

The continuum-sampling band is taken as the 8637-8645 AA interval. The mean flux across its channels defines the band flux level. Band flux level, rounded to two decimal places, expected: 7.04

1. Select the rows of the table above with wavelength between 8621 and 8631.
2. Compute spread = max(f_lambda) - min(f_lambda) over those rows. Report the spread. 0.28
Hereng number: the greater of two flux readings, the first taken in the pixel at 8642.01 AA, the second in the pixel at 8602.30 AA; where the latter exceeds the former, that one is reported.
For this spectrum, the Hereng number 7.16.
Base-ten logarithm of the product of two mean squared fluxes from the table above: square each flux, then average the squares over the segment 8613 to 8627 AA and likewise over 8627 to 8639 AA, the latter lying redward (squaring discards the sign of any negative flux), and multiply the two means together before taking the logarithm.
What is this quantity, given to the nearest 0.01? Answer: 3.29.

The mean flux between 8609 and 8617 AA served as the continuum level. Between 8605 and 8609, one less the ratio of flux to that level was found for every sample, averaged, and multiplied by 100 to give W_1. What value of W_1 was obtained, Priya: -1.0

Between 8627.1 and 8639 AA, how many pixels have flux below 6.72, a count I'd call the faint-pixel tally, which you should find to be 5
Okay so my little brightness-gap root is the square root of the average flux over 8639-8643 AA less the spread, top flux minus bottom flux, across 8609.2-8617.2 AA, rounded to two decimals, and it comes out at 2.65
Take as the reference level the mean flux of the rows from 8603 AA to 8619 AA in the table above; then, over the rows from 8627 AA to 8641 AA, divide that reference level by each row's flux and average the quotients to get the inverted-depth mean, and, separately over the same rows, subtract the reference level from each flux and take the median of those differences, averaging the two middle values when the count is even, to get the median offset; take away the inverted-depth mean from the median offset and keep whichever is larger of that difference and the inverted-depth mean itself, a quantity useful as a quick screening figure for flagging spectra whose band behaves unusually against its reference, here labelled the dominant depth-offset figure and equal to 0.97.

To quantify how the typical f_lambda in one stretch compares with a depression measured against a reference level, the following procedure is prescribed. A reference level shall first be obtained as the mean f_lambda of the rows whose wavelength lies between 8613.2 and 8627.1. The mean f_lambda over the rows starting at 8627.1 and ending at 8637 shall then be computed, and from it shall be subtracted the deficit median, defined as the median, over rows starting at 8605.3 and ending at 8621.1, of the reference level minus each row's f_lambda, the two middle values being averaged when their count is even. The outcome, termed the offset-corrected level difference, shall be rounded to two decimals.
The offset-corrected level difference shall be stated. 6.47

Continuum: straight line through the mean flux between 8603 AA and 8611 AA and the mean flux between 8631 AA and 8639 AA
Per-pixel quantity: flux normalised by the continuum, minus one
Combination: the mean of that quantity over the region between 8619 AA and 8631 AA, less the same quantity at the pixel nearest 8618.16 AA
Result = 0.030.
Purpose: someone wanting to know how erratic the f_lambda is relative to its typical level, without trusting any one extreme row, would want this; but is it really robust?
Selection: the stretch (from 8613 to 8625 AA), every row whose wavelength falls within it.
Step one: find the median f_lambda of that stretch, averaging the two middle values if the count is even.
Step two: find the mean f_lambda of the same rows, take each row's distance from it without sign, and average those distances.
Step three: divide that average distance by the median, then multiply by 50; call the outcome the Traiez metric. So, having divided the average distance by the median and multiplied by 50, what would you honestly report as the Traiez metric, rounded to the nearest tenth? 1.0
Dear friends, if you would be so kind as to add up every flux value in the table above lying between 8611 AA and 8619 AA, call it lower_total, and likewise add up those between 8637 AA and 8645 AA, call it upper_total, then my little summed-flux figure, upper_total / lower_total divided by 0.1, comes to 11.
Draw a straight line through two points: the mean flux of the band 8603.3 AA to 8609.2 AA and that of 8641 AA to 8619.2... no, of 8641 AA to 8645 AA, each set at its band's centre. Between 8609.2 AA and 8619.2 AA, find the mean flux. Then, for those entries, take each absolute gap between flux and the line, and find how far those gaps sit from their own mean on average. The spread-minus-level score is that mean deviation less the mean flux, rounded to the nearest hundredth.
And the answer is -6.45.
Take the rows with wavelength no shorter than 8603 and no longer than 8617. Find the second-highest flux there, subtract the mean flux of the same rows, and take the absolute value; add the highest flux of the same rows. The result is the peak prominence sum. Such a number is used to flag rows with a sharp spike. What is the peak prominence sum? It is 6.6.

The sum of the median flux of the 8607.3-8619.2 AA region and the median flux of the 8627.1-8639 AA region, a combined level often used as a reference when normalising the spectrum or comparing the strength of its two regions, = 13.12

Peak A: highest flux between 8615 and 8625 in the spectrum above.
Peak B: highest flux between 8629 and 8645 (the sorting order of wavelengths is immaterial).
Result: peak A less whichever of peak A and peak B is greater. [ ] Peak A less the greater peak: -0.32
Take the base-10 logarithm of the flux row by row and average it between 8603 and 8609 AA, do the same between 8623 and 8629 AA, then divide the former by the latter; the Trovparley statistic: 0.980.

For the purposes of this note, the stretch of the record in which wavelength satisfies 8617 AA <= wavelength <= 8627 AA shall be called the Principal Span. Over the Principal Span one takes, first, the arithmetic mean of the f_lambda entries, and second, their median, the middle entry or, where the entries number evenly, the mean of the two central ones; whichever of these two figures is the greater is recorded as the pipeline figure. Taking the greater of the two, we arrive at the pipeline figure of 6.74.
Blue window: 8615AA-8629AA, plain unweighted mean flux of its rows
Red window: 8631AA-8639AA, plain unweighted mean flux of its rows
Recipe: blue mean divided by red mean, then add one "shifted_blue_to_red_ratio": 2.00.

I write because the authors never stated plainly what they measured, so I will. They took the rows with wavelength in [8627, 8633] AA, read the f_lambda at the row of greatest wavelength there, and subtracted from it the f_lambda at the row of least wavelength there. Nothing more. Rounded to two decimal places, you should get -0.18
